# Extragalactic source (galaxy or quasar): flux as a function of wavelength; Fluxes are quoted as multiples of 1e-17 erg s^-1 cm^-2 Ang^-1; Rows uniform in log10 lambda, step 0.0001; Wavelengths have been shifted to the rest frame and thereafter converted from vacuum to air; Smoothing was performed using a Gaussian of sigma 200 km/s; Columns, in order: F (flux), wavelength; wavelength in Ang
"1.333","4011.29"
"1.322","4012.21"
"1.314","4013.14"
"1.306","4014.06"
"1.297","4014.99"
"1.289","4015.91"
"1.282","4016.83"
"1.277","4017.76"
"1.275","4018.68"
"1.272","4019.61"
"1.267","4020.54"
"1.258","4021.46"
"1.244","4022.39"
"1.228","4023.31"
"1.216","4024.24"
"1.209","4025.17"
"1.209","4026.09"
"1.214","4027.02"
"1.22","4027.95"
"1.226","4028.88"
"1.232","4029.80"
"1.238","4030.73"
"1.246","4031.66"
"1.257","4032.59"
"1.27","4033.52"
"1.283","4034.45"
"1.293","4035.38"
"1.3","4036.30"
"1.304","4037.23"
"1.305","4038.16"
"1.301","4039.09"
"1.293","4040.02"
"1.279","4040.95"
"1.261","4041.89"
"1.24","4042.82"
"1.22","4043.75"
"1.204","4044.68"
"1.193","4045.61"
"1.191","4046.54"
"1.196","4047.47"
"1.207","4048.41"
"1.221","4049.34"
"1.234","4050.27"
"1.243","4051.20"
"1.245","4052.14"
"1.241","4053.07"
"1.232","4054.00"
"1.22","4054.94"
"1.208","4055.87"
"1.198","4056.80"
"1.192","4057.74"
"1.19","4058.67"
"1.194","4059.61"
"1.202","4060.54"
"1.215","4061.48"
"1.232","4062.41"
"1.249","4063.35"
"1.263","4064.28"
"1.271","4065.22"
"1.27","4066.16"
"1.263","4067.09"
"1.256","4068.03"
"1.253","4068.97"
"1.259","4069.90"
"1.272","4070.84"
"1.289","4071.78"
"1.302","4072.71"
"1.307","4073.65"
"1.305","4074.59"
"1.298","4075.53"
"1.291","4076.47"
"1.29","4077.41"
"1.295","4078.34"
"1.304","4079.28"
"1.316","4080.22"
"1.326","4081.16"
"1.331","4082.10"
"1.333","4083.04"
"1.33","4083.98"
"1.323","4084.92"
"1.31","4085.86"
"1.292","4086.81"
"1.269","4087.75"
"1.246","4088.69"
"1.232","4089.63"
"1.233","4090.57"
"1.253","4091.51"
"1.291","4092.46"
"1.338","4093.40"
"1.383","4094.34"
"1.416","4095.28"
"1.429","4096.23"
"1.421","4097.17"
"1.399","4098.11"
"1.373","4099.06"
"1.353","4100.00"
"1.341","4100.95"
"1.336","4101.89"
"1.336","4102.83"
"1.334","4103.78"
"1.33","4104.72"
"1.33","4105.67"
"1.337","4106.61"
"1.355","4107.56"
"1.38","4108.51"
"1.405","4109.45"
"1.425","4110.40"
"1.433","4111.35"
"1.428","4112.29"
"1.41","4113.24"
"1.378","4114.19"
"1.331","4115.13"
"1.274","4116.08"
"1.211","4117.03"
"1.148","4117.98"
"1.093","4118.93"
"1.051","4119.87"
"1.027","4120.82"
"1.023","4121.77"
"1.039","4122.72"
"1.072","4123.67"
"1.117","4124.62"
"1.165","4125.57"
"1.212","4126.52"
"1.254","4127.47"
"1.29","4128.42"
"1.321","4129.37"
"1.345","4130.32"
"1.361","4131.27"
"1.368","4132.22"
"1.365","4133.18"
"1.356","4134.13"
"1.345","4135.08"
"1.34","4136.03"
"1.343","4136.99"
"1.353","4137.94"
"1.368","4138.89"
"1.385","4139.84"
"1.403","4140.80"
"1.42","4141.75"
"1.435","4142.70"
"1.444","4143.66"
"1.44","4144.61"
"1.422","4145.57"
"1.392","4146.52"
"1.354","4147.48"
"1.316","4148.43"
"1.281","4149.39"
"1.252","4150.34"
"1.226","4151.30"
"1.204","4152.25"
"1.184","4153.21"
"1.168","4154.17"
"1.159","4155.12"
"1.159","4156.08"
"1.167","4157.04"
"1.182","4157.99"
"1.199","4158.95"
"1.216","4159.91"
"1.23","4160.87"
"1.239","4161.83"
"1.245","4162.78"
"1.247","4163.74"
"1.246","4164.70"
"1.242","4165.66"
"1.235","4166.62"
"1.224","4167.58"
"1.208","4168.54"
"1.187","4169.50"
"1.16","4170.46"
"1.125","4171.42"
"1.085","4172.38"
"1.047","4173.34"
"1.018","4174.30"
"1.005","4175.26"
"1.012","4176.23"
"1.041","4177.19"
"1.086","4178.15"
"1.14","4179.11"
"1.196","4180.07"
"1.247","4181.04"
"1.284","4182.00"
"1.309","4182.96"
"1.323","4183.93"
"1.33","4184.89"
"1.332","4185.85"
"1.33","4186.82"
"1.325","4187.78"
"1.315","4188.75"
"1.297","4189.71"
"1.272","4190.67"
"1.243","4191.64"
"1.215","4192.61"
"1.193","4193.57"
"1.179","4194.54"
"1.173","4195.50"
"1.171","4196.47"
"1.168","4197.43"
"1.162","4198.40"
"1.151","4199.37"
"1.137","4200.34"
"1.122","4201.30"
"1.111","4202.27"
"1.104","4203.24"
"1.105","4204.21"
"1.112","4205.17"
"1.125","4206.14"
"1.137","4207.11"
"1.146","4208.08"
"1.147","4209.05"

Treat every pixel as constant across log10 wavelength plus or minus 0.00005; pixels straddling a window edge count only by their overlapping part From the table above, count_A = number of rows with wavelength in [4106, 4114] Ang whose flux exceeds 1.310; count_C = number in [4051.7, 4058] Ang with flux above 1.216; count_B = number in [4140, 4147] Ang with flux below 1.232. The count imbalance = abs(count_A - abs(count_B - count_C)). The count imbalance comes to 4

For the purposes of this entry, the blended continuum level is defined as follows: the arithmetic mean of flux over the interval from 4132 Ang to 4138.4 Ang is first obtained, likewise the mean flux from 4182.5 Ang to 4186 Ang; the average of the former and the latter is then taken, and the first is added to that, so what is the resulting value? 2.69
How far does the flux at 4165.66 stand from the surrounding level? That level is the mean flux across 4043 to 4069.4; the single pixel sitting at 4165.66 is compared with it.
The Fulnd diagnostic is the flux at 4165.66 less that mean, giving 0.02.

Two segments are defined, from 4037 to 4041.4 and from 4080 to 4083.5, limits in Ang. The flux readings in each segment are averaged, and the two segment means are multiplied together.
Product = 1.72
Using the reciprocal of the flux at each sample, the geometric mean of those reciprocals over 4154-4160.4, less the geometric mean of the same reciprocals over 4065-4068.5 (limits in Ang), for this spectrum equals 0.06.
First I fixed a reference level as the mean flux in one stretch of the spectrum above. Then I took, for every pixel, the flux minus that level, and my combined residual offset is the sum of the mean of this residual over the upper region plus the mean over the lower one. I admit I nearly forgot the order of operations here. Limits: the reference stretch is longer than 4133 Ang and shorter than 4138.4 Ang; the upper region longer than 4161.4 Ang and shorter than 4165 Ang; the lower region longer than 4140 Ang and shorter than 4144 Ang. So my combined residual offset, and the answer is -0.03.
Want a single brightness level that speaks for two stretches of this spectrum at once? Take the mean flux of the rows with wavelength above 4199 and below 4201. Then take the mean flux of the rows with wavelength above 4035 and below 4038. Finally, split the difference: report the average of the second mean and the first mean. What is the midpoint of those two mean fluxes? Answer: 1.22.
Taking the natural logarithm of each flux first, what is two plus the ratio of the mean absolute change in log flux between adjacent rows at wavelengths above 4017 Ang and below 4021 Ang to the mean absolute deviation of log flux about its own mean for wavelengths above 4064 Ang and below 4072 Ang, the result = 2.40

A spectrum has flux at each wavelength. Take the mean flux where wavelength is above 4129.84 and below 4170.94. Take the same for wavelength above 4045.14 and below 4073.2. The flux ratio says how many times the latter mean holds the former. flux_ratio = 0.96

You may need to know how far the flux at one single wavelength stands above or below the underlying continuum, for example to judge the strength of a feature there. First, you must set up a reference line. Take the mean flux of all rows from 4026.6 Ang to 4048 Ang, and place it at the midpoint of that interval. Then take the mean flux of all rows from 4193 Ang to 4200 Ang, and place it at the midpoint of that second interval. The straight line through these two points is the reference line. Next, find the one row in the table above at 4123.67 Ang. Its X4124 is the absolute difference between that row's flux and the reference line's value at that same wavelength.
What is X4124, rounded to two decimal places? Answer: 0.14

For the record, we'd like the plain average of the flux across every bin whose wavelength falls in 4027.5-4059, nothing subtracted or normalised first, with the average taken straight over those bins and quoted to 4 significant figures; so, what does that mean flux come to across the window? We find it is 1.241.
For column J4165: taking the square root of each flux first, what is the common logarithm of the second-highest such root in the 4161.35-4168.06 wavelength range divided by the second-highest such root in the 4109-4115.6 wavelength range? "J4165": -0.030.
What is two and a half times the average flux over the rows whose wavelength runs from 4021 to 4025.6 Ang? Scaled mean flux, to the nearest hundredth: 3.08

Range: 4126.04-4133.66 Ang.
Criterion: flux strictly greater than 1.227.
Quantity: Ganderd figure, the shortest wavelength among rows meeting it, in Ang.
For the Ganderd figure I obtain 4127.47 Ang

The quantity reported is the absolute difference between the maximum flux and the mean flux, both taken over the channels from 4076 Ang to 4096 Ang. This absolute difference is 0.11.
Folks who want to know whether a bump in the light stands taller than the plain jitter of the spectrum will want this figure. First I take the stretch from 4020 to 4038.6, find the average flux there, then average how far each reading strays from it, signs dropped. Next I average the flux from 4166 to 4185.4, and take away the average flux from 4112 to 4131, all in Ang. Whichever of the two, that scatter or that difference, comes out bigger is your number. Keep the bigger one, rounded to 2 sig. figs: 0.028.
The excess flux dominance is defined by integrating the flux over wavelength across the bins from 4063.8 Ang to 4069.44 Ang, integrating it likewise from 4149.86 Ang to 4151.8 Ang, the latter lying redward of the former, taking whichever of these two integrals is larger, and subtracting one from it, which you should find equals 6.1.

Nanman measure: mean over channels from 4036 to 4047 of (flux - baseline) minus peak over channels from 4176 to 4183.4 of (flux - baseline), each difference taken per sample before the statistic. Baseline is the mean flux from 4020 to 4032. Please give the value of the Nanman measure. -0.05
